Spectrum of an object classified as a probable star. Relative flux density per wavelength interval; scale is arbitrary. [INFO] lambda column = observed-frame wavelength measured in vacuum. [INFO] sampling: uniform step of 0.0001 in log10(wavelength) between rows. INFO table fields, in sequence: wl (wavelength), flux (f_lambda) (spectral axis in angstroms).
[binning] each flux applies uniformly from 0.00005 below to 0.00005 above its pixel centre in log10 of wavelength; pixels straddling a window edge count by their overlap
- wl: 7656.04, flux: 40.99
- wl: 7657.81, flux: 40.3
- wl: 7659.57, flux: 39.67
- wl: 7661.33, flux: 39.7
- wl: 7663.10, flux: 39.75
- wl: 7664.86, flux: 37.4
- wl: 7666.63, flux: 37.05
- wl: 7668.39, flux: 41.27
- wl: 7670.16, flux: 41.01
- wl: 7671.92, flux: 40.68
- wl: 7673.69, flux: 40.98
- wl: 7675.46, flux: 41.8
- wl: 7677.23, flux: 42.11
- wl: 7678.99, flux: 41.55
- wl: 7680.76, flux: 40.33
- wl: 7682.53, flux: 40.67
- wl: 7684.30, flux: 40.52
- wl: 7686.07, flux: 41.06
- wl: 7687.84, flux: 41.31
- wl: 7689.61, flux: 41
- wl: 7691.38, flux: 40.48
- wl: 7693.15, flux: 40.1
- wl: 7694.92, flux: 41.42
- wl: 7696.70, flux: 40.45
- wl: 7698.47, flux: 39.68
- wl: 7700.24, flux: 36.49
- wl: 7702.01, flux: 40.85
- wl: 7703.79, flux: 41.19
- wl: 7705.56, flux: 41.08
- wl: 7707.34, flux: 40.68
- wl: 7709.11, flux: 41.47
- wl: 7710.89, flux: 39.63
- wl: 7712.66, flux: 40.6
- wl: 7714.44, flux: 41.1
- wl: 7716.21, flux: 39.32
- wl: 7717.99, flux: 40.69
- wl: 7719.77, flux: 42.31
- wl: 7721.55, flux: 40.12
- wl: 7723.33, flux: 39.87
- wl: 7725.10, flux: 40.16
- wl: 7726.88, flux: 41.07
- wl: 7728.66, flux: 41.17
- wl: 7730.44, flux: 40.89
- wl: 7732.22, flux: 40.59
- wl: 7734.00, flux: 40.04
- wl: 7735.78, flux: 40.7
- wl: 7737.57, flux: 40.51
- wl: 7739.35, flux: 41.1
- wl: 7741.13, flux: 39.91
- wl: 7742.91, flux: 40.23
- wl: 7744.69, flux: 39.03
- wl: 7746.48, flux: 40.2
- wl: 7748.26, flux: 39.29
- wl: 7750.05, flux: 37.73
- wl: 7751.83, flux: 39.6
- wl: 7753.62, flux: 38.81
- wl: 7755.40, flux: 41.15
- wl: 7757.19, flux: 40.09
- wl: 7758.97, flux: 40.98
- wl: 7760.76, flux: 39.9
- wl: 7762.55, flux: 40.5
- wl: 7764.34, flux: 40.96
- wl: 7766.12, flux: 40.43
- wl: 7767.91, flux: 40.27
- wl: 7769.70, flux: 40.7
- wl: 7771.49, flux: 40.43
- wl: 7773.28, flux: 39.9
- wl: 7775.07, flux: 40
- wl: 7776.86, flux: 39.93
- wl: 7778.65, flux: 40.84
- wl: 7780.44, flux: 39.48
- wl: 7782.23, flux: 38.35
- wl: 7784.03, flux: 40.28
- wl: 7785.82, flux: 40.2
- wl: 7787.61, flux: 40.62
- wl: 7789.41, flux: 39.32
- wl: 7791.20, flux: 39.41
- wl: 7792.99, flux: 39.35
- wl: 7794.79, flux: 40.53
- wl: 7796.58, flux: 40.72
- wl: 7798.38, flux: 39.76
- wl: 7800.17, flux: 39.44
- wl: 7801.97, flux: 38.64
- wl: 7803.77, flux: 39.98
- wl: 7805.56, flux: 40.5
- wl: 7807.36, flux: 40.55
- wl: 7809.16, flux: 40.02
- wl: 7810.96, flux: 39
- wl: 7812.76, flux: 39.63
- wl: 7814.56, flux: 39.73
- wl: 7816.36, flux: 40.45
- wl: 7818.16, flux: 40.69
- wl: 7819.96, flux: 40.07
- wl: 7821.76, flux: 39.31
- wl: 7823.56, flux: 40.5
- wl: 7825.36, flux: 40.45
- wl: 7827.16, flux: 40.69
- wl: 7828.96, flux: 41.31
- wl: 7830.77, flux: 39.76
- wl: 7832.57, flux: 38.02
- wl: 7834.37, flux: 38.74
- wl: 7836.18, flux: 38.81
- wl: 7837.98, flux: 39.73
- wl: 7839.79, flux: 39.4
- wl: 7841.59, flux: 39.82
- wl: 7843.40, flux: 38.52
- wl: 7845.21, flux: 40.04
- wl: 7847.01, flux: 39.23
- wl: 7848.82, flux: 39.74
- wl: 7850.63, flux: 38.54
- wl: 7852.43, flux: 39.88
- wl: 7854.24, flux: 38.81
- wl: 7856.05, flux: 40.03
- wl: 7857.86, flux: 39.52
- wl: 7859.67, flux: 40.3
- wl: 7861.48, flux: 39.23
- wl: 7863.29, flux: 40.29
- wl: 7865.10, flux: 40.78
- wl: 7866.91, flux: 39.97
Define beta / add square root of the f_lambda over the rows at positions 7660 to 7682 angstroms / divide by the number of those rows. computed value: 6.35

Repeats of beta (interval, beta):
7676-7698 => 6.40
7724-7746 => 6.36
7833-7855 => 6.27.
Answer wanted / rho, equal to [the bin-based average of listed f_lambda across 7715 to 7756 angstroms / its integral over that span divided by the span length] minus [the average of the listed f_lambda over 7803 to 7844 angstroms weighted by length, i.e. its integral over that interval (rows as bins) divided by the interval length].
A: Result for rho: 0.4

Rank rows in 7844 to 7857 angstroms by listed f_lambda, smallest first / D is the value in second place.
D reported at 38.81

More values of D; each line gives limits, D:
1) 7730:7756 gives 38.81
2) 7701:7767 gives 38.81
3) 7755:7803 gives 38.64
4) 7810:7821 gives 39.63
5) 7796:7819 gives 39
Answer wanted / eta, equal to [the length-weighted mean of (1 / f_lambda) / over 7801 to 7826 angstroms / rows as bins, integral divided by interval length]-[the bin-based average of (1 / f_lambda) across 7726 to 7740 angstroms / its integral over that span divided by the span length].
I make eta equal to 0.0005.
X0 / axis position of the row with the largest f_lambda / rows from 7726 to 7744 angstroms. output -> 7728.66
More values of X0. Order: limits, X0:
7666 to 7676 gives 7675.46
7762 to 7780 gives 7764.34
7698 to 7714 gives 7709.11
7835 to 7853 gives 7845.21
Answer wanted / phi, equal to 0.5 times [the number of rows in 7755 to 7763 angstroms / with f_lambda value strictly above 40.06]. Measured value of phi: 2.00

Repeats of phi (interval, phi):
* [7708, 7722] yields 3.00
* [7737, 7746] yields 1.50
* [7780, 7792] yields 1.50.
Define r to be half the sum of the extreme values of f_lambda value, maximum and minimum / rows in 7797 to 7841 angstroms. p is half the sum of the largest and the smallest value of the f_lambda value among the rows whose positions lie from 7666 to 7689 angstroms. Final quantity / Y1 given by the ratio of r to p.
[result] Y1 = 1.00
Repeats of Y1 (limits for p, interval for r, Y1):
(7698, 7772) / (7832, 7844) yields 0.99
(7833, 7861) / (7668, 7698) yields 1.04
